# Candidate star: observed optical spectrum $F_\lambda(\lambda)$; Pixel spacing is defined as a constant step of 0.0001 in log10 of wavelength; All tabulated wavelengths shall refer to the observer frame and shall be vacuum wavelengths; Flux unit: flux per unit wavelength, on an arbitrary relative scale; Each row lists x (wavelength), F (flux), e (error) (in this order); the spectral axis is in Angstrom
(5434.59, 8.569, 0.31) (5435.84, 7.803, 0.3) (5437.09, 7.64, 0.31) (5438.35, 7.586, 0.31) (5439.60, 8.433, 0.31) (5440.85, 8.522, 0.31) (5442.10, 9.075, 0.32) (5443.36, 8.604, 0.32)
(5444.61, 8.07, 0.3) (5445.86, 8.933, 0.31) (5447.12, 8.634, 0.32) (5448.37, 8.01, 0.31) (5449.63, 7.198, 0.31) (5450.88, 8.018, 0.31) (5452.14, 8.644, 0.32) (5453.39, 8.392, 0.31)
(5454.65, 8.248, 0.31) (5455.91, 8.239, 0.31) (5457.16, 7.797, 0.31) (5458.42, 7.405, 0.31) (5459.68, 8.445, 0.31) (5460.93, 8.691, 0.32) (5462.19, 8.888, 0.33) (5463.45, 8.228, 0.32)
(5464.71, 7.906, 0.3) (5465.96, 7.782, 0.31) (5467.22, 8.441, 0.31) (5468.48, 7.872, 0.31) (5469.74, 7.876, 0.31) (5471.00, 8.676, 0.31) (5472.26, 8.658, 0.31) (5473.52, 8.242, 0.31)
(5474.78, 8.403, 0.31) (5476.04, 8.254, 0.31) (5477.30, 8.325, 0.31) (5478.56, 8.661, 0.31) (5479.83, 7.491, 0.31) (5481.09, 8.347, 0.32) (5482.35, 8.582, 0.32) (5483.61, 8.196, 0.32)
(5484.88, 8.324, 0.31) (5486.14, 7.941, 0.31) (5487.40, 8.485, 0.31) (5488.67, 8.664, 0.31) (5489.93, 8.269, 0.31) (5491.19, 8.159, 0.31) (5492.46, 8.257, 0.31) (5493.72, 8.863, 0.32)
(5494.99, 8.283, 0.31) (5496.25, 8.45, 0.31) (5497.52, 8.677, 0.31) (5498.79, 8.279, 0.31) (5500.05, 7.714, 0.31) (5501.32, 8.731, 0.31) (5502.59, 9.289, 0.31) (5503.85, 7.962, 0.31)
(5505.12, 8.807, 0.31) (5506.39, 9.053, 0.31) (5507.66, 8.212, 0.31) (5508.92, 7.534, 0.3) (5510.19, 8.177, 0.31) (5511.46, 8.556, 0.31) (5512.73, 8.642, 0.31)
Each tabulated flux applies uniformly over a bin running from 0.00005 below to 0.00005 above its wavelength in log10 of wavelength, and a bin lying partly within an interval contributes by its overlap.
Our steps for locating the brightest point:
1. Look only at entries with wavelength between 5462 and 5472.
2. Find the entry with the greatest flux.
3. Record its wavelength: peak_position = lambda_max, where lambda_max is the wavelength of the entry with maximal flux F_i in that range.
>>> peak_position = 5462.19 Angstrom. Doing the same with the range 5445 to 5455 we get 5445.86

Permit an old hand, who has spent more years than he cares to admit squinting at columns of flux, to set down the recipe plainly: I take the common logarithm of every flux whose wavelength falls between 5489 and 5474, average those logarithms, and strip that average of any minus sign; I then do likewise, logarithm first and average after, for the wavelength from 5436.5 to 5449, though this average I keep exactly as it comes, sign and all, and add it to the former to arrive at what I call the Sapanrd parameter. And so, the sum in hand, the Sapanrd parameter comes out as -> 1.84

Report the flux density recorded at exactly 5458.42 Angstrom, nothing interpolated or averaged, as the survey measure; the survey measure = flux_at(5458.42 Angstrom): 7.405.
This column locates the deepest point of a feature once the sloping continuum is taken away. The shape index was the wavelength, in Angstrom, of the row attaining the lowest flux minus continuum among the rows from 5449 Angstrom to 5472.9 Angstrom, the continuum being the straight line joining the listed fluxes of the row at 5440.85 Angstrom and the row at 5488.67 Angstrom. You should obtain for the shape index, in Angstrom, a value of 5449.63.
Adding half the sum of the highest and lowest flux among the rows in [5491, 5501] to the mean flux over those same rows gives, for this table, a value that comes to 16.6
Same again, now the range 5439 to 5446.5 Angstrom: 17.2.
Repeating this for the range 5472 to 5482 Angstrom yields 16.4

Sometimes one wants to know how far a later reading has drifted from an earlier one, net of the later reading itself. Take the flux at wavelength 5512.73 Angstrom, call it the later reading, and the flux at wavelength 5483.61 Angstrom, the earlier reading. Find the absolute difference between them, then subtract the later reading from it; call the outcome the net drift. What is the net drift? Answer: -8.20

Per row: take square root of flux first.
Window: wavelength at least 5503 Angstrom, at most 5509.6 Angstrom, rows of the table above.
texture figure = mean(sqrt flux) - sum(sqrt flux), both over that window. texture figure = -11.5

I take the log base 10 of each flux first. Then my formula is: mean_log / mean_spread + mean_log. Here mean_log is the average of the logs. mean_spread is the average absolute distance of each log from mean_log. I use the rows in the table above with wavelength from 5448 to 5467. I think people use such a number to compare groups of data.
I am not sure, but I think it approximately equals 47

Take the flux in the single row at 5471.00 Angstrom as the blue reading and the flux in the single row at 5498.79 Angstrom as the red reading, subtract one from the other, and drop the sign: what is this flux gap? 0.40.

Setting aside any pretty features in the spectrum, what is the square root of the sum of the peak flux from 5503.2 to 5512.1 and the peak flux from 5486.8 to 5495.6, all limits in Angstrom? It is 4.23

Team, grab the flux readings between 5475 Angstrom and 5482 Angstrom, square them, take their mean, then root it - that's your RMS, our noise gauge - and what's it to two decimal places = 8.22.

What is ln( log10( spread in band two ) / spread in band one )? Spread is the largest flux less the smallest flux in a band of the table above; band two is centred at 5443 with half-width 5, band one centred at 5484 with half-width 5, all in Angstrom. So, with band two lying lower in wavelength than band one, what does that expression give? -1.9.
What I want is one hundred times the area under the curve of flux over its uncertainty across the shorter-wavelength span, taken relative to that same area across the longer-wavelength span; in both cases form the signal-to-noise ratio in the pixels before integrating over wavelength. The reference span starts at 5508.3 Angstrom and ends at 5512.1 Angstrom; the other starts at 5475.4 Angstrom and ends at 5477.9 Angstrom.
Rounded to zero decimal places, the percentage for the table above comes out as 67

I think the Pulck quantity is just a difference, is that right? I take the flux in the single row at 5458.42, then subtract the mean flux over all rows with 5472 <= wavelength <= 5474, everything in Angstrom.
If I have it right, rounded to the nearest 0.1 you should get -1.0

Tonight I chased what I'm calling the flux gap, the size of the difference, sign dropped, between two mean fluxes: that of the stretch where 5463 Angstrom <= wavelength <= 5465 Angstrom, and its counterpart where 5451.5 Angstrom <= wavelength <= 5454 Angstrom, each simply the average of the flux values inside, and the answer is 0.45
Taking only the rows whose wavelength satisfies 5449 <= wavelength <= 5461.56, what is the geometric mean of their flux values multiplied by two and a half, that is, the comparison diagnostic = 20.2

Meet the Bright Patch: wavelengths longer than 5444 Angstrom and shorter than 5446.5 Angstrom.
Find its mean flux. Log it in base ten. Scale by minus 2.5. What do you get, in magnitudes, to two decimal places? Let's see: -2.32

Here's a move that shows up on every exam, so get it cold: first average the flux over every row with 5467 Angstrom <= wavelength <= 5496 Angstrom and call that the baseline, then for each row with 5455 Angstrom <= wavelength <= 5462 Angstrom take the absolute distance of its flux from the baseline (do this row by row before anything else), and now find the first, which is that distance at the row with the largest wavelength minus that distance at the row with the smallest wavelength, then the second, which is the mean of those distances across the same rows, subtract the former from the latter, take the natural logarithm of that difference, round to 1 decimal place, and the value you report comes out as -2.3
